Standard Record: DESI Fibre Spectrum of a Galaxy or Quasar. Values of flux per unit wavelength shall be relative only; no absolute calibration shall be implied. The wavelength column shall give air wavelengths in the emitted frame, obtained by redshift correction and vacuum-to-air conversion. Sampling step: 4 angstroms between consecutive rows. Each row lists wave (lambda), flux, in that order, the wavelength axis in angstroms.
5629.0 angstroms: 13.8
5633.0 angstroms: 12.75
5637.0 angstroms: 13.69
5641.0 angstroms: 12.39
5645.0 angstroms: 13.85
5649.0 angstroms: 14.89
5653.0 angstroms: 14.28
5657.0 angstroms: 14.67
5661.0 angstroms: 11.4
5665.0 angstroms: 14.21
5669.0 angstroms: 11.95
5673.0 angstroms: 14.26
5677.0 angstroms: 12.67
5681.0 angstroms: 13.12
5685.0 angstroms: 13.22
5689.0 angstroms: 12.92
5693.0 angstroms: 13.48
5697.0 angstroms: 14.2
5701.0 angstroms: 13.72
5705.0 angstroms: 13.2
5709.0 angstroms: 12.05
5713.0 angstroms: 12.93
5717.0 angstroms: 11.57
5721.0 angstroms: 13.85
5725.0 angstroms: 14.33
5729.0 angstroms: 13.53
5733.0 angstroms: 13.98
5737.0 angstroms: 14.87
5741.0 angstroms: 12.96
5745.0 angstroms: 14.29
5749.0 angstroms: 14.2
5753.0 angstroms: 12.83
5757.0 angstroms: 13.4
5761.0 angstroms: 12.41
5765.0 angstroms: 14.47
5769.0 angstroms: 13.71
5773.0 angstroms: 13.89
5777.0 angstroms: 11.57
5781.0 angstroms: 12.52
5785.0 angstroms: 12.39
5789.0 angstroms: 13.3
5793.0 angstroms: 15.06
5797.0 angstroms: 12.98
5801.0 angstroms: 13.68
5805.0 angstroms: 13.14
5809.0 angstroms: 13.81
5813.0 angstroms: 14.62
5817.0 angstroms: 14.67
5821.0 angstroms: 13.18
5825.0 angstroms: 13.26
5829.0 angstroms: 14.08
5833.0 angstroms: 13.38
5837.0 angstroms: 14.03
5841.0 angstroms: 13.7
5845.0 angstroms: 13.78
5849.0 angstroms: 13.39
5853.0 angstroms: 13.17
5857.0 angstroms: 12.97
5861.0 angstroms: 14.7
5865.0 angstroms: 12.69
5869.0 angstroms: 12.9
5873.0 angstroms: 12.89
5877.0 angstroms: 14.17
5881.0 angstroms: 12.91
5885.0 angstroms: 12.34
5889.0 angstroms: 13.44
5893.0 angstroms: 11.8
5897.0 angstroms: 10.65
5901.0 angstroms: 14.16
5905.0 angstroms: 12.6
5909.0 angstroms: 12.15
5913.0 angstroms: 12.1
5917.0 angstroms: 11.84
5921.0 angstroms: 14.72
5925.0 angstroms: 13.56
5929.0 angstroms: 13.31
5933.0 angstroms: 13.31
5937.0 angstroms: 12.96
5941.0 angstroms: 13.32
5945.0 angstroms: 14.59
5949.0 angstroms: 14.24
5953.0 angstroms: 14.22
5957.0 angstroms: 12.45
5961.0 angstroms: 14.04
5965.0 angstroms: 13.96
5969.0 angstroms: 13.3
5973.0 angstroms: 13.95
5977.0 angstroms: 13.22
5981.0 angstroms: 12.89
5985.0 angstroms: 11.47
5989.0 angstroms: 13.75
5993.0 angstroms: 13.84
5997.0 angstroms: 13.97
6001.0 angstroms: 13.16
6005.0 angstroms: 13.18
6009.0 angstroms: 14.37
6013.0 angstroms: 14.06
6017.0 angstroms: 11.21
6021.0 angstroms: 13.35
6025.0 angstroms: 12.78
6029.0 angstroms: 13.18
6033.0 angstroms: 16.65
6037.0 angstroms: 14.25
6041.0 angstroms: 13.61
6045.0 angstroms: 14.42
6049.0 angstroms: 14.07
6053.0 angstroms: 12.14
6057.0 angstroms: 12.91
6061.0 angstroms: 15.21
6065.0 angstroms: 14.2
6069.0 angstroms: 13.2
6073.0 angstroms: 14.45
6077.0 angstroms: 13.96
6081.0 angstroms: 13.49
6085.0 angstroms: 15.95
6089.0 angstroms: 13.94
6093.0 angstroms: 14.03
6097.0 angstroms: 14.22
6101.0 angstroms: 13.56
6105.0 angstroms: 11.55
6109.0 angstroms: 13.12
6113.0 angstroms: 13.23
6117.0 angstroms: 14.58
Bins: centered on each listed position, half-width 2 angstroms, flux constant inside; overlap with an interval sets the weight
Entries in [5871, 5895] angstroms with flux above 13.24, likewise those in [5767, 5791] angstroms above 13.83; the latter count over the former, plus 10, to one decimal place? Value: 10.5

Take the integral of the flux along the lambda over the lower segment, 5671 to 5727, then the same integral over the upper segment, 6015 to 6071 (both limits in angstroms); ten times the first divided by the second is 10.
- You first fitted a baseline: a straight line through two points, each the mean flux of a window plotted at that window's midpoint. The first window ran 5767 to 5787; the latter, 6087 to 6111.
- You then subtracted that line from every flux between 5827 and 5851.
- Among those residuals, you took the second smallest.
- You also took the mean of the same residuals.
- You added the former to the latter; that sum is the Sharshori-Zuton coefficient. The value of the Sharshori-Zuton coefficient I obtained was 1.3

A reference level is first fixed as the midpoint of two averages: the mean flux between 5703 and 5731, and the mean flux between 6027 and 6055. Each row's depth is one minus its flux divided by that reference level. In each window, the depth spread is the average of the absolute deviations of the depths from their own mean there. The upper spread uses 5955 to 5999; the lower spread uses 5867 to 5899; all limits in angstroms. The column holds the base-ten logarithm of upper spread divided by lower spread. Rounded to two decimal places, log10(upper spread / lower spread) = -0.10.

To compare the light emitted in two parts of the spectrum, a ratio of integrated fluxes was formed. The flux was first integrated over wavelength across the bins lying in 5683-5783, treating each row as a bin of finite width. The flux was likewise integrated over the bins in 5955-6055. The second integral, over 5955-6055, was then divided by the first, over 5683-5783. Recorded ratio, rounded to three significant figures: 1.01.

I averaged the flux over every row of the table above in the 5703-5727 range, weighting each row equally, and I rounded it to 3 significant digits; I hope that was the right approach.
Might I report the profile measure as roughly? 13.0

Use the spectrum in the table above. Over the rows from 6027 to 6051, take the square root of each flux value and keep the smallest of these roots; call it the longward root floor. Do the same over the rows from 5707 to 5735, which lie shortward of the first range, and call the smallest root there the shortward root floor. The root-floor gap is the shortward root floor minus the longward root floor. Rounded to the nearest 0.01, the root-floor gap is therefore -0.23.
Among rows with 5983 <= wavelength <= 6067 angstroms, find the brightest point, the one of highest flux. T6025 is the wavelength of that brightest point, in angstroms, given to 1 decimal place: 6033.0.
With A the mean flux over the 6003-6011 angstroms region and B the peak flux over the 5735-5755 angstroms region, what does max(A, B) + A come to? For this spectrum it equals 28.6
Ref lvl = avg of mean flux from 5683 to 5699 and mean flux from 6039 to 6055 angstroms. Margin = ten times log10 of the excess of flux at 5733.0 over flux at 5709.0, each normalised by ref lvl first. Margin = -8.5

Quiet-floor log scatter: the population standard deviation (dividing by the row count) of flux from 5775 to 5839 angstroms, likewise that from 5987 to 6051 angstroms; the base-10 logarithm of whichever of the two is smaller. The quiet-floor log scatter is -0.057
